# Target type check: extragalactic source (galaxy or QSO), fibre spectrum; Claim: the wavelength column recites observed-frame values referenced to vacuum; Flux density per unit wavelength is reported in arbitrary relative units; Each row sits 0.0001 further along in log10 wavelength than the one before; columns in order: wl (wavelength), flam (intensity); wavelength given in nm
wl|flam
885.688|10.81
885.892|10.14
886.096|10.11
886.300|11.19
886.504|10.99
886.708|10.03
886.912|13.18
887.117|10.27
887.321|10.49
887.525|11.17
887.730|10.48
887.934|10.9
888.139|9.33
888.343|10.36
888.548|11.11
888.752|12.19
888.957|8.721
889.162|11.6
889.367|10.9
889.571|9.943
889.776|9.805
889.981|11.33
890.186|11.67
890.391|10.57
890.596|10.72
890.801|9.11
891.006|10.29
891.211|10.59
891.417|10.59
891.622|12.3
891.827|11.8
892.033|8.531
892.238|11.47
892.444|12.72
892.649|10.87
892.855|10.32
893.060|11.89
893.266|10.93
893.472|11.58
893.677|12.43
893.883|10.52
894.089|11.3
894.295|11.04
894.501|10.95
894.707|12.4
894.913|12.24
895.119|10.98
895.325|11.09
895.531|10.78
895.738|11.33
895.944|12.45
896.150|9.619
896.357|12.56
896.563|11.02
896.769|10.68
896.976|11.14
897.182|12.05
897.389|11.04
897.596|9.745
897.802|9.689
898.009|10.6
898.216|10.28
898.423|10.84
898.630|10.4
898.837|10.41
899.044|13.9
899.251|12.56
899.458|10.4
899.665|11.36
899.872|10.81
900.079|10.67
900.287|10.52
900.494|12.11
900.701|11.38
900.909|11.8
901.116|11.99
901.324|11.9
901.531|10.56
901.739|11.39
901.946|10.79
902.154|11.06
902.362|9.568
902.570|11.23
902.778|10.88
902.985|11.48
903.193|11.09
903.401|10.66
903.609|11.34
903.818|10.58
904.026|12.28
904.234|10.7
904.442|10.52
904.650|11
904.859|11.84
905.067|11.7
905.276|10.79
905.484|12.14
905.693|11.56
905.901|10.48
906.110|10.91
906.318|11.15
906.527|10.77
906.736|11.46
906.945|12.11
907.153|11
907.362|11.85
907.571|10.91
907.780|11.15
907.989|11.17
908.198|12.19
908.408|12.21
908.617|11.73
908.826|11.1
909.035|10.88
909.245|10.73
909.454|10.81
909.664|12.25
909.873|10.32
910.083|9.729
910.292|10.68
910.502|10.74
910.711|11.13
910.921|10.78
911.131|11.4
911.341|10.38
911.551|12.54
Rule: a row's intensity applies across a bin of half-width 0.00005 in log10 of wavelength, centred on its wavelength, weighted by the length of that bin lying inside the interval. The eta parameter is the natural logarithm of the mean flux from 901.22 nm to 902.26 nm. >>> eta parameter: 2.41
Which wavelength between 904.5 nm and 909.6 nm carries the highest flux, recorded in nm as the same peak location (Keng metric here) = 908.408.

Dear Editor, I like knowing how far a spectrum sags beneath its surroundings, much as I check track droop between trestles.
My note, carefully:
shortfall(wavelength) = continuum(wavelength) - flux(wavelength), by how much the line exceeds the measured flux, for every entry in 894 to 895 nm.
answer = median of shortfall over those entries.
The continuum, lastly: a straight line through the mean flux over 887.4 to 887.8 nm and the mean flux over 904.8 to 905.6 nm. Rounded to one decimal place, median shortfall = -0.2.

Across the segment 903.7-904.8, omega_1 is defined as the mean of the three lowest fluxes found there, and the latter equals 10.6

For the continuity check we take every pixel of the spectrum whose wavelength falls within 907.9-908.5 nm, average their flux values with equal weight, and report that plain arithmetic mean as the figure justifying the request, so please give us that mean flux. 11.9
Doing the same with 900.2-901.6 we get 11.5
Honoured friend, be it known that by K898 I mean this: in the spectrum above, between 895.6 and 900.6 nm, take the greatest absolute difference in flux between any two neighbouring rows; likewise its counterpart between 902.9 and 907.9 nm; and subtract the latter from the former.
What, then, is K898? 1.8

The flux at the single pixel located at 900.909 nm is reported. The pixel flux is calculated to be 11.8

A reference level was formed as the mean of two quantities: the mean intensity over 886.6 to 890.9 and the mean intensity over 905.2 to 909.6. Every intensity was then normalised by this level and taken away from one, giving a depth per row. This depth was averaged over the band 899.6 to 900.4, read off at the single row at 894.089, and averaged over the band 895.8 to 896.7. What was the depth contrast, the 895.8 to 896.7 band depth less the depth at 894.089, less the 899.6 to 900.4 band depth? -0.02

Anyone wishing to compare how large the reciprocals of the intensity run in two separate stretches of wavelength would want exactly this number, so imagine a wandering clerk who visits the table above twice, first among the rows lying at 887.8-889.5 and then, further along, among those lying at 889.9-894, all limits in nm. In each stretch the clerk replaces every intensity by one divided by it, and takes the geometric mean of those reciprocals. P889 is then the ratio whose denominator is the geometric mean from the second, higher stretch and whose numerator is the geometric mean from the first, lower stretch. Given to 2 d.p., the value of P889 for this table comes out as 1.04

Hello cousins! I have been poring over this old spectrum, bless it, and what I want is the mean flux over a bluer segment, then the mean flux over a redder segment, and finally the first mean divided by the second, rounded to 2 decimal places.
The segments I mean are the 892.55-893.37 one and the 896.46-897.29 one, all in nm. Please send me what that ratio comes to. 0.98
